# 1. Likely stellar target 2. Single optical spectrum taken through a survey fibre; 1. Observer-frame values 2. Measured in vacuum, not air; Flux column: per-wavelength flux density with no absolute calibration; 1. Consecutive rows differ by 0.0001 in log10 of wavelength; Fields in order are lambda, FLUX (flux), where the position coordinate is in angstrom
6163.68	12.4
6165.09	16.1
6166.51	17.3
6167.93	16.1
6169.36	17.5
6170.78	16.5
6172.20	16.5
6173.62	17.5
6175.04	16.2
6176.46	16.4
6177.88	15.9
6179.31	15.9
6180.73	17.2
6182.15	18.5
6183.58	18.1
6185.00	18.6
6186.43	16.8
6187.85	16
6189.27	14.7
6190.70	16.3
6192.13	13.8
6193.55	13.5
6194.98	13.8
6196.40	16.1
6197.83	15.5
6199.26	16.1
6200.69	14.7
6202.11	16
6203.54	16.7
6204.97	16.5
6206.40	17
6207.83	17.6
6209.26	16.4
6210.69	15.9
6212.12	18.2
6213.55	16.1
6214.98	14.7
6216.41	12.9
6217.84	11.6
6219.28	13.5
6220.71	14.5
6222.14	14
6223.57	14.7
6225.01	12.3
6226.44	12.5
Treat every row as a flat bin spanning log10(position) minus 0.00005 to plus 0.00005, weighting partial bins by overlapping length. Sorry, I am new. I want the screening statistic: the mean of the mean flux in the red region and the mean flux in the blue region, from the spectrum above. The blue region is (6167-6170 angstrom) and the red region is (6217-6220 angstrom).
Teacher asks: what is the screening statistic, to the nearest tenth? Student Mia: 14.7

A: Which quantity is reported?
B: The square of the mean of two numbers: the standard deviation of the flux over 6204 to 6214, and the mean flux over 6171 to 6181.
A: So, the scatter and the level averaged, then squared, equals 75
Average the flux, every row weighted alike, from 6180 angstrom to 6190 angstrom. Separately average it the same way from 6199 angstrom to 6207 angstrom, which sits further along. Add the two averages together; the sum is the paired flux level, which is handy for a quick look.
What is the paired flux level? 33.3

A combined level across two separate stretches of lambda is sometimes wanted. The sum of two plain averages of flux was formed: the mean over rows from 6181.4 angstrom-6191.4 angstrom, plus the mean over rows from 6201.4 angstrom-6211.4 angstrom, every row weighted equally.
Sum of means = 33.6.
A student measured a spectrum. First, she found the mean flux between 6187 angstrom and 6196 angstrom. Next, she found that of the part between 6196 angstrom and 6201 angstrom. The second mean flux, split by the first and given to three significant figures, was 1.06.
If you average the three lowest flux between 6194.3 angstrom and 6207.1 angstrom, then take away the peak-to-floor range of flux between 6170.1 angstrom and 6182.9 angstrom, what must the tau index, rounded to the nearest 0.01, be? 12.07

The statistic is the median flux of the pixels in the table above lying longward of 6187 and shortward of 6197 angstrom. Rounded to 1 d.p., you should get 14.7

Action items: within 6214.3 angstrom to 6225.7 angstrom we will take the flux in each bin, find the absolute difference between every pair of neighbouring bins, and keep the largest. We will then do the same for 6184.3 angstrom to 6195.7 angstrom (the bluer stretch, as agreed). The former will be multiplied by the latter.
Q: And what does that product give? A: 6.0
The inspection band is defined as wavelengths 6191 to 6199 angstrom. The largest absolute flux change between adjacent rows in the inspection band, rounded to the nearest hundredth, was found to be 2.30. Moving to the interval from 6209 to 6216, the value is 2.30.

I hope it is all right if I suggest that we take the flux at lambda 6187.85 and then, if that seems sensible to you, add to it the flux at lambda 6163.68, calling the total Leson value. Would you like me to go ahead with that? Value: 28.4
